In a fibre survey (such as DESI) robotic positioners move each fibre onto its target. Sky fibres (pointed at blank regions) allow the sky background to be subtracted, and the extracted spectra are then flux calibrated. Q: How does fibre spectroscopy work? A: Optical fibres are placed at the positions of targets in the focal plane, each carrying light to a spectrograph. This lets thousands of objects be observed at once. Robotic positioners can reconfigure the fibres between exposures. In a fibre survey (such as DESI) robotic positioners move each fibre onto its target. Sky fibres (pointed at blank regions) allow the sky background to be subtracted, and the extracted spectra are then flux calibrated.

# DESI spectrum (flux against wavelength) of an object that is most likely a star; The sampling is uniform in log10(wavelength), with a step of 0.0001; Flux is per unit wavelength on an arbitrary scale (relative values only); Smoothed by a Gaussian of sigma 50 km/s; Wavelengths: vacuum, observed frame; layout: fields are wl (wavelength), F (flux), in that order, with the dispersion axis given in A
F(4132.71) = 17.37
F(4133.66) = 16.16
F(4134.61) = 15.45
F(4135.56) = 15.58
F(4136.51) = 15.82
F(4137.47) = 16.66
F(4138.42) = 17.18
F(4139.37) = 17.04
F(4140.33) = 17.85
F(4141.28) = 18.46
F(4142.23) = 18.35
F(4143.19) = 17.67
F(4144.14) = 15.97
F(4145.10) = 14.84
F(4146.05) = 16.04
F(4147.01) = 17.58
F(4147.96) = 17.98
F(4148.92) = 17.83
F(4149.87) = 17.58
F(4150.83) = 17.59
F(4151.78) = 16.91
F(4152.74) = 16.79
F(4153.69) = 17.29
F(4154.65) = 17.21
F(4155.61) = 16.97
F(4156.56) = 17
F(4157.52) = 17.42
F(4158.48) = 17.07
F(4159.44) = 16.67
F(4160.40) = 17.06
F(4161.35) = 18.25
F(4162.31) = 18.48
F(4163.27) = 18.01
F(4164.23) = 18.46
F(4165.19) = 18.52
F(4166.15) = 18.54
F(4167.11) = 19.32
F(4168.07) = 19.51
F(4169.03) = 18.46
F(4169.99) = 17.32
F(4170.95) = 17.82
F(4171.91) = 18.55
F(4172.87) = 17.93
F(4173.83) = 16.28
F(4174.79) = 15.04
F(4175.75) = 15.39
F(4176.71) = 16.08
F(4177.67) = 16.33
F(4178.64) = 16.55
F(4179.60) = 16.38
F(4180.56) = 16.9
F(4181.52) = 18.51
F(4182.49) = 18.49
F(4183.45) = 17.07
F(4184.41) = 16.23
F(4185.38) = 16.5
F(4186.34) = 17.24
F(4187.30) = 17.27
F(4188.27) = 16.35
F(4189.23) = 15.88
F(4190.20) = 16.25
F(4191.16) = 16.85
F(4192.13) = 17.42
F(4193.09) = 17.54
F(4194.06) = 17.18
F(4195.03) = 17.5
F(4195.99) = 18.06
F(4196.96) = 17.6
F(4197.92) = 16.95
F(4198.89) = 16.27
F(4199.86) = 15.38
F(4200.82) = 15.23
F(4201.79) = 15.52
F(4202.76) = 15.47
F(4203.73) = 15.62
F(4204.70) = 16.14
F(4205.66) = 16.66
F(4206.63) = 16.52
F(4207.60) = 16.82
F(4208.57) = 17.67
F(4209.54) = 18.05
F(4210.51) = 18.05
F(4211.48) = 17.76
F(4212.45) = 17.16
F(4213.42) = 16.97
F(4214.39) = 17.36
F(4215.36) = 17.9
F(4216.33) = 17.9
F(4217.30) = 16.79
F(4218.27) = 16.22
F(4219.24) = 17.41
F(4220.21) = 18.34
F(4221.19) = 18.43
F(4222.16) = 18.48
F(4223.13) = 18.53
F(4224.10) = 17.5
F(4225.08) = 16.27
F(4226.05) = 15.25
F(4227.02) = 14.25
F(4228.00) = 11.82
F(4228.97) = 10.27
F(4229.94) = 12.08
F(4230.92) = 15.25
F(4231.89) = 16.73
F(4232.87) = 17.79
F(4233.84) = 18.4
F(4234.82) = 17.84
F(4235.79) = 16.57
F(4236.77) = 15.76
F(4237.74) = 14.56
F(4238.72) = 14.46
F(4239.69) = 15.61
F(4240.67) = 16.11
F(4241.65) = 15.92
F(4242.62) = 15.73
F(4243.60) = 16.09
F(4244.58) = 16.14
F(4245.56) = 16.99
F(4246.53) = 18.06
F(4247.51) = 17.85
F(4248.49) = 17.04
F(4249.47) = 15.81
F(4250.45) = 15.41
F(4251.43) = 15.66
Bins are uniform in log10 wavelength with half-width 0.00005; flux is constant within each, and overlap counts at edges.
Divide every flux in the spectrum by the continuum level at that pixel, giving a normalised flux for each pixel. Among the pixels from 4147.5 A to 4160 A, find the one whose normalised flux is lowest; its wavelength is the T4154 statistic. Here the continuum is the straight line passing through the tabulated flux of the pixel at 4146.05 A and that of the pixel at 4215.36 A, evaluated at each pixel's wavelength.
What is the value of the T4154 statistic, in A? 4159.44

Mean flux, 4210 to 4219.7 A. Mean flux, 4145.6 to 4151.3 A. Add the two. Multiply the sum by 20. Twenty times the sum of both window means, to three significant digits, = 696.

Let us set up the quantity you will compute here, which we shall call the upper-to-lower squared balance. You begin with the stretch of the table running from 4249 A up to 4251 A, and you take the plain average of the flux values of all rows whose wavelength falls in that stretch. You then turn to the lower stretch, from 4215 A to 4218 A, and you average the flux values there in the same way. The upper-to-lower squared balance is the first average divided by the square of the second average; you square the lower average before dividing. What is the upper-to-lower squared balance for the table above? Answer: 0.051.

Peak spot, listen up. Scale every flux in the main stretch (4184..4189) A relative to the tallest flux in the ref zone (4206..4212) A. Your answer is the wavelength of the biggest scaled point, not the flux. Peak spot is 4187.30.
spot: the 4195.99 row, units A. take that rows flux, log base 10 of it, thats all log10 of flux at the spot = 1.26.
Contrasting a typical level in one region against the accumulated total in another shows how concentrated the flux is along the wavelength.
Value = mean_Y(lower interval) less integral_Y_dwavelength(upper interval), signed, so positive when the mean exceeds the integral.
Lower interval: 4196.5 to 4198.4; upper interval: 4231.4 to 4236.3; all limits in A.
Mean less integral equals -68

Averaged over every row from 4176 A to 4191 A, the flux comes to 16.8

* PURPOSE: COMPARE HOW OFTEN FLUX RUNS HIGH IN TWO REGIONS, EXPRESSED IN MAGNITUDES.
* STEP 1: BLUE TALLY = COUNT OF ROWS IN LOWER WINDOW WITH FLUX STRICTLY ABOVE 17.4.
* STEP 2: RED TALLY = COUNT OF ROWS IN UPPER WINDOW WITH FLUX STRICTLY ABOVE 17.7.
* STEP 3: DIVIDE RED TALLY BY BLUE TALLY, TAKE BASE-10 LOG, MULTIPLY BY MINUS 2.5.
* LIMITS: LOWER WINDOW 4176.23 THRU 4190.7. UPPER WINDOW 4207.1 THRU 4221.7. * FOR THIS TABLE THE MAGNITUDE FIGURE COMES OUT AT -1.4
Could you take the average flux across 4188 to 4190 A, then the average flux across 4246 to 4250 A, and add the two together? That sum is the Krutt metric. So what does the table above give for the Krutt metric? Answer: 33.3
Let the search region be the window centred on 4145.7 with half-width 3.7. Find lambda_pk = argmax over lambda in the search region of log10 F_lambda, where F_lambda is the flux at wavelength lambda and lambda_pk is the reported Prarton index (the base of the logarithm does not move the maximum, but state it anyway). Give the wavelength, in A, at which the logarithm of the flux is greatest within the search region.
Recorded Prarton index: 4142.23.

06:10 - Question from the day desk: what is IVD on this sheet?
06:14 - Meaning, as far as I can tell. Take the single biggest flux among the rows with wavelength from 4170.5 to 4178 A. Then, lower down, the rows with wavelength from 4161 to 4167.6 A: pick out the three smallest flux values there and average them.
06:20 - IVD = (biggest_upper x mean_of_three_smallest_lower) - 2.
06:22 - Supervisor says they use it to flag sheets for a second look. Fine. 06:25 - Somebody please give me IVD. 336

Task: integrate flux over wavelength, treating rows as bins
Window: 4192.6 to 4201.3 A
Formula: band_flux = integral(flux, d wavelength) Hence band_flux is 147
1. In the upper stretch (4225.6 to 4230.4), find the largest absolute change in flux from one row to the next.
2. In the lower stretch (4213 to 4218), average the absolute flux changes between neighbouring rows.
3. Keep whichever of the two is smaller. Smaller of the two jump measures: 0.51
